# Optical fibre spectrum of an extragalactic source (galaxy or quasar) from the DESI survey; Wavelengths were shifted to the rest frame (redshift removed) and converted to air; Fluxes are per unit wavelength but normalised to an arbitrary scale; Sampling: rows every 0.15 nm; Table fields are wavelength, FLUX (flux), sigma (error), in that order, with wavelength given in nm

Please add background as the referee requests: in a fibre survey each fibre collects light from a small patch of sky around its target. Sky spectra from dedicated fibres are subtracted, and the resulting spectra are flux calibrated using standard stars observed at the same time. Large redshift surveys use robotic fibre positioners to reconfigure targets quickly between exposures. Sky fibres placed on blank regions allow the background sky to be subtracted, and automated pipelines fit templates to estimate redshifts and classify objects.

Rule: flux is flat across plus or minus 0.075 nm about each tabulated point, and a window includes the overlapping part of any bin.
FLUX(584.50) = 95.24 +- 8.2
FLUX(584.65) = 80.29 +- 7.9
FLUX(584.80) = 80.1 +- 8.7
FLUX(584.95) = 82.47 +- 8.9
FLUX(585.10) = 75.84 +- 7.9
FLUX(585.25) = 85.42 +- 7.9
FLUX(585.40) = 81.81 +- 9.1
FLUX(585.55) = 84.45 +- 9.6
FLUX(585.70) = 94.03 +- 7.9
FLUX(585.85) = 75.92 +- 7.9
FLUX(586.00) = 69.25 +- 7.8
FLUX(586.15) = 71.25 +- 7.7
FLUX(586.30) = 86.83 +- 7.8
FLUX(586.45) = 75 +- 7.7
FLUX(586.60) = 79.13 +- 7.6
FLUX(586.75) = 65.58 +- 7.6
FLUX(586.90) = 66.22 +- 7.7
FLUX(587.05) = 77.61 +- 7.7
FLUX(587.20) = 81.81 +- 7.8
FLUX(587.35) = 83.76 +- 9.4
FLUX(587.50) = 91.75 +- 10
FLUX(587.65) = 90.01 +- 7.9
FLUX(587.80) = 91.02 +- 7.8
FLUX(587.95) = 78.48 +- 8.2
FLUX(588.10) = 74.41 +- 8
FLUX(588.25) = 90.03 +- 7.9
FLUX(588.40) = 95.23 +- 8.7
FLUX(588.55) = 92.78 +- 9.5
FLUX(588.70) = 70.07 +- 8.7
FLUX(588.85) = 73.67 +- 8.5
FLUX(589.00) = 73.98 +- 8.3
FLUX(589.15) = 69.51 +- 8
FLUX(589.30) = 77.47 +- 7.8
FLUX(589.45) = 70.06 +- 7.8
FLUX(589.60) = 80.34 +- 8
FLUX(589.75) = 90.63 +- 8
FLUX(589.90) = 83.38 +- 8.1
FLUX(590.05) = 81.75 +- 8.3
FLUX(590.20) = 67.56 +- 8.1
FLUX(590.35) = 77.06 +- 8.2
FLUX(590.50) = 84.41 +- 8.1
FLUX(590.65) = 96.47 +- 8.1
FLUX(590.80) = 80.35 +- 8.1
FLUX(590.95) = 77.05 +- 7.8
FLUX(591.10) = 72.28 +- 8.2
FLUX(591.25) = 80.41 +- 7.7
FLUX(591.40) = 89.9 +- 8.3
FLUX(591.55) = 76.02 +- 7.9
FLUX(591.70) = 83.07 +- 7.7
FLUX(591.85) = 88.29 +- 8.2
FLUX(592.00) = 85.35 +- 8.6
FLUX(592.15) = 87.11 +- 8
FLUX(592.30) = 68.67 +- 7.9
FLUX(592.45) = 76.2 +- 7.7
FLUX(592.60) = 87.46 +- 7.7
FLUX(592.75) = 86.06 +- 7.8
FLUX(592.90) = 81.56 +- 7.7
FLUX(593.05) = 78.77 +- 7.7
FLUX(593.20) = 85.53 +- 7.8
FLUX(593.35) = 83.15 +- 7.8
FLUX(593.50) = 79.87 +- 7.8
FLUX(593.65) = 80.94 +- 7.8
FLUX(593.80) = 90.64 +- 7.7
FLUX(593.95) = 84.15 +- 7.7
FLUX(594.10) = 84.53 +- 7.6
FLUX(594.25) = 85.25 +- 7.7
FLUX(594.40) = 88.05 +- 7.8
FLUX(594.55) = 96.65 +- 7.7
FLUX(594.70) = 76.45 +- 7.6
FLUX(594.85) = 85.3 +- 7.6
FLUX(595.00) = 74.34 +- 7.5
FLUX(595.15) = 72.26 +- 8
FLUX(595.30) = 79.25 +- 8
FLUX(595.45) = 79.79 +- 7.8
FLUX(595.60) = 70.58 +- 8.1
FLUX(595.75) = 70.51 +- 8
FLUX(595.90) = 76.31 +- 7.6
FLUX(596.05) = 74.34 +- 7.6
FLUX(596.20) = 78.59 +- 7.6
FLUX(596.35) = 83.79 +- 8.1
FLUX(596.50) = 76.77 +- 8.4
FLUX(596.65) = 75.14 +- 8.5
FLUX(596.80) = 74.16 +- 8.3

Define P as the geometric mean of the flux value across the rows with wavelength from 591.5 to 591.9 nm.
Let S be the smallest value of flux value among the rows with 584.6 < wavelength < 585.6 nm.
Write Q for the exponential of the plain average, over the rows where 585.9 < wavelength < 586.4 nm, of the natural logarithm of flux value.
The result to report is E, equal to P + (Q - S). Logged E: 81.9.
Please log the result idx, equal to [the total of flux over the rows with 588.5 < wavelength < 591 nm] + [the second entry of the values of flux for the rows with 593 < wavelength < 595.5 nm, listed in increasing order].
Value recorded 1421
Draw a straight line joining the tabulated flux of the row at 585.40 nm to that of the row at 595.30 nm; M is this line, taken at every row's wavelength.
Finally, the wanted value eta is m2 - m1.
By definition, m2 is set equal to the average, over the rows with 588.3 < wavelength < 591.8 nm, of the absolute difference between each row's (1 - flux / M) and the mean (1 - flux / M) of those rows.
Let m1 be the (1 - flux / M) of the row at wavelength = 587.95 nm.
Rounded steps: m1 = 0.033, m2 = 0.083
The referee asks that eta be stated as 0.051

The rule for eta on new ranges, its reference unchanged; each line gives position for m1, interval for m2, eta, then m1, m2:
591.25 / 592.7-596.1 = 0.064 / -0.001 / 0.063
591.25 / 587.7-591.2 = 0.090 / -0.001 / 0.089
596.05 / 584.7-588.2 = 0.017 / 0.060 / 0.077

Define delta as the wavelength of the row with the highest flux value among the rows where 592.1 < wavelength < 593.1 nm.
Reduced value 592.60 nm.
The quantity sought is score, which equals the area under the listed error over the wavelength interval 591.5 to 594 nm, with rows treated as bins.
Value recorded 19.6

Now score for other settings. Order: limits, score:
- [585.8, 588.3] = 20.1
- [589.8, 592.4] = 21.0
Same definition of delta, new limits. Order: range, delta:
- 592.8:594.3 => 593.80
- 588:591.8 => 590.65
